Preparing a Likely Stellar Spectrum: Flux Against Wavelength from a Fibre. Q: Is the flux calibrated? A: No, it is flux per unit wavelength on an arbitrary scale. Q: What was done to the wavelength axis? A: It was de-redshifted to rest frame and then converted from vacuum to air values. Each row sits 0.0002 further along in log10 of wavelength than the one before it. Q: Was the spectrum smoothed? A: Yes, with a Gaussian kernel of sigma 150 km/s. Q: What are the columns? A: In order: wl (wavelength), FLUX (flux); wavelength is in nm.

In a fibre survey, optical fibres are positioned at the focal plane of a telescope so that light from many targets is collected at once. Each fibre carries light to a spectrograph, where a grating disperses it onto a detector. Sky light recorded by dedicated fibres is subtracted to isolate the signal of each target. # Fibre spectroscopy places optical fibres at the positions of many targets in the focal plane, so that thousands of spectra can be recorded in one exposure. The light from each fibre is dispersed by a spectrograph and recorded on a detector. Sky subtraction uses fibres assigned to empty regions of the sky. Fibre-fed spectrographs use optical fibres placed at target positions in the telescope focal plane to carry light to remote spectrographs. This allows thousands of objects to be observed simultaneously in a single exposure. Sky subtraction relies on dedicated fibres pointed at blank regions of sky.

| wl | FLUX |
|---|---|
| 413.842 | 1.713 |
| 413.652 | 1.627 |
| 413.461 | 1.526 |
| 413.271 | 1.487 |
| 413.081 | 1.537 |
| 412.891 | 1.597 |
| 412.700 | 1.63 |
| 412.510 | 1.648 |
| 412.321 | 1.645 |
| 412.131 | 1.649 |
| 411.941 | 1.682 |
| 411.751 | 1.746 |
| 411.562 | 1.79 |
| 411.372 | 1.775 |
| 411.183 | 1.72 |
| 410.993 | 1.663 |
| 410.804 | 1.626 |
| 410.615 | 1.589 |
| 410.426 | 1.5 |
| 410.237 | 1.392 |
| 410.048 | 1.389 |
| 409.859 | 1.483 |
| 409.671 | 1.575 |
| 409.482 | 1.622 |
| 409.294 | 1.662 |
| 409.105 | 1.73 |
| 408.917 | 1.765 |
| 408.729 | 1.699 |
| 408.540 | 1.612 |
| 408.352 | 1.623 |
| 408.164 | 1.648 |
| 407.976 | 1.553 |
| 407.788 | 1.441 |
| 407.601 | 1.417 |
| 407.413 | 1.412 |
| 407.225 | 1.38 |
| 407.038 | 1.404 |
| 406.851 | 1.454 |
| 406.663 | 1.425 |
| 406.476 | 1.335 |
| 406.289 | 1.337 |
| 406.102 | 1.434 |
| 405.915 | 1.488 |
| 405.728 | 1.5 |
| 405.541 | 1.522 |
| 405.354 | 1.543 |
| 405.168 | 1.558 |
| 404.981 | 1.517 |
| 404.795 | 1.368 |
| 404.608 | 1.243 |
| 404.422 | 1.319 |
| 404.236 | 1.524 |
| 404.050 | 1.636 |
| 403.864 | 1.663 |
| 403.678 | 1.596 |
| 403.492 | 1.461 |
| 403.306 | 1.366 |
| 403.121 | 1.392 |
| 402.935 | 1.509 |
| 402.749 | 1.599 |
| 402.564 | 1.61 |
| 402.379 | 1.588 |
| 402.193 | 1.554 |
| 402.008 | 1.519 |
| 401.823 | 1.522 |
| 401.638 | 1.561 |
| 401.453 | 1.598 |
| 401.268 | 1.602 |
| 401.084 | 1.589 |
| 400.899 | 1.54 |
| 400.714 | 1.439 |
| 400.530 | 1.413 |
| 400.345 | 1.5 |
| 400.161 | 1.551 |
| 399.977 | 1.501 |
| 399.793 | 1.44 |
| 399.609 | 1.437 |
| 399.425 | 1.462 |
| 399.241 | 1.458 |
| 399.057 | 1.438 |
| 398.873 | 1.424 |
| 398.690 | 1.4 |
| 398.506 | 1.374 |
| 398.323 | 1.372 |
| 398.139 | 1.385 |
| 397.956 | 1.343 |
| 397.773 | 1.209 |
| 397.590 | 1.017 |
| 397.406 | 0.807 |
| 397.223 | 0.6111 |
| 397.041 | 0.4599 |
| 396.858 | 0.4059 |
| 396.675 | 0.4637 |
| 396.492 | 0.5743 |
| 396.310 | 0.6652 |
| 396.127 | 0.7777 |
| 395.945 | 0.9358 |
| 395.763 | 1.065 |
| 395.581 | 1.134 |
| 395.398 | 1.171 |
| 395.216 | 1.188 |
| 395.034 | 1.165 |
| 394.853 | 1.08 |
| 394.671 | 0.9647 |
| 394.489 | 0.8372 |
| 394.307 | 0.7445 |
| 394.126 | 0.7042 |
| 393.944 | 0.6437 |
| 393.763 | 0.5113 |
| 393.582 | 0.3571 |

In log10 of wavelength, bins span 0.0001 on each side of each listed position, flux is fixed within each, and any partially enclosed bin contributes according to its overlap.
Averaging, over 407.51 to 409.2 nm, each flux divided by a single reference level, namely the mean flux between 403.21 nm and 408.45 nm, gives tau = 1.09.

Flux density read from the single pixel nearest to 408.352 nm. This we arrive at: 1.623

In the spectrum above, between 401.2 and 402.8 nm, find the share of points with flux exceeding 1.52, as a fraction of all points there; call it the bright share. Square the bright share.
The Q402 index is 0.8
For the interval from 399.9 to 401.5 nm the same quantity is 0.3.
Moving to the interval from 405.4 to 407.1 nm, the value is 0.0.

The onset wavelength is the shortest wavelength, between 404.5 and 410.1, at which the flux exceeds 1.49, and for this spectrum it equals 404.981 nm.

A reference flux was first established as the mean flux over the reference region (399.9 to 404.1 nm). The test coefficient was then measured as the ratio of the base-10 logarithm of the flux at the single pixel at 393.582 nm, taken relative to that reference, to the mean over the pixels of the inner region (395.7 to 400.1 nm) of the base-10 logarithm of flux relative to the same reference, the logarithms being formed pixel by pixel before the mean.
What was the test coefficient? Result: 3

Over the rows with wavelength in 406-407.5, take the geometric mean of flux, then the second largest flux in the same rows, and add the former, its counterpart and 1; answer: 3.8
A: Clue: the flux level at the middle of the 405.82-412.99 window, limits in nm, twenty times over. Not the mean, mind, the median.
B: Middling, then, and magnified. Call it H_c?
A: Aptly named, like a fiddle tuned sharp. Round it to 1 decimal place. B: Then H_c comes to 32.1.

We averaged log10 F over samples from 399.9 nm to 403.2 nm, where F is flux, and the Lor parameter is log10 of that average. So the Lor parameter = -0.73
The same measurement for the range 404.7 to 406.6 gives -0.79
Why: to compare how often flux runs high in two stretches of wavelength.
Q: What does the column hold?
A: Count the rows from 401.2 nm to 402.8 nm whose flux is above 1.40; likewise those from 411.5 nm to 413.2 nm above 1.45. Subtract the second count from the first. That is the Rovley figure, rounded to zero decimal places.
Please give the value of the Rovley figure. 0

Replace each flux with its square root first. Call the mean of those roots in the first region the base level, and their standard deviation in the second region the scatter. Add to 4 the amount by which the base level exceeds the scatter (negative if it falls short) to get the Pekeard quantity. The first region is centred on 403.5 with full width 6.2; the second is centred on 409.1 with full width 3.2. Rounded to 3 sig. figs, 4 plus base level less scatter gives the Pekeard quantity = 5.18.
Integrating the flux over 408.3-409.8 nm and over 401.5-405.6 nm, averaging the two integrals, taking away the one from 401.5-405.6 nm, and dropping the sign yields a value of 1.8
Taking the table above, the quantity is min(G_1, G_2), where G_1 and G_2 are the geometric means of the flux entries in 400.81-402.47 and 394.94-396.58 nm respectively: 0.93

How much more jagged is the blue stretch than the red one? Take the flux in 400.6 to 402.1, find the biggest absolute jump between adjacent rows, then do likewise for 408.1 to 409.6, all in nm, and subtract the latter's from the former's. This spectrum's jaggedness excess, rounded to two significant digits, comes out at 0.014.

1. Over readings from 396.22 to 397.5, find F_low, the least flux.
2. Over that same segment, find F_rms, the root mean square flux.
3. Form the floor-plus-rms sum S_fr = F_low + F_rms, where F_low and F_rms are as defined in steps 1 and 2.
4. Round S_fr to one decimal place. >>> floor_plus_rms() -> 1.0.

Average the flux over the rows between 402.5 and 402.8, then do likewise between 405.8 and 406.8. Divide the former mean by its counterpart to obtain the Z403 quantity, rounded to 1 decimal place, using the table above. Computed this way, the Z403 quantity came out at 1.1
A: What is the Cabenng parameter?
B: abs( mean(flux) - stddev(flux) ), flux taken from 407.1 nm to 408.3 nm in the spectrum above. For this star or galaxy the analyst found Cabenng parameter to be 1.38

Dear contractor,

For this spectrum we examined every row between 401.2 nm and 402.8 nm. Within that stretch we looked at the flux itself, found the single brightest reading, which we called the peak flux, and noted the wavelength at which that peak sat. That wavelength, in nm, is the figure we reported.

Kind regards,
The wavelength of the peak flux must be 402.564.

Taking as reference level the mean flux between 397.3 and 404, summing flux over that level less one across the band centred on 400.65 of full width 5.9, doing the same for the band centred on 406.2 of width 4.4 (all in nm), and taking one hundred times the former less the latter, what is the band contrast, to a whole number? 32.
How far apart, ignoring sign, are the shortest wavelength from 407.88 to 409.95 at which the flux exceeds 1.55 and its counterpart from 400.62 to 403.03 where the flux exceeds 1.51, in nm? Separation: 7.08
